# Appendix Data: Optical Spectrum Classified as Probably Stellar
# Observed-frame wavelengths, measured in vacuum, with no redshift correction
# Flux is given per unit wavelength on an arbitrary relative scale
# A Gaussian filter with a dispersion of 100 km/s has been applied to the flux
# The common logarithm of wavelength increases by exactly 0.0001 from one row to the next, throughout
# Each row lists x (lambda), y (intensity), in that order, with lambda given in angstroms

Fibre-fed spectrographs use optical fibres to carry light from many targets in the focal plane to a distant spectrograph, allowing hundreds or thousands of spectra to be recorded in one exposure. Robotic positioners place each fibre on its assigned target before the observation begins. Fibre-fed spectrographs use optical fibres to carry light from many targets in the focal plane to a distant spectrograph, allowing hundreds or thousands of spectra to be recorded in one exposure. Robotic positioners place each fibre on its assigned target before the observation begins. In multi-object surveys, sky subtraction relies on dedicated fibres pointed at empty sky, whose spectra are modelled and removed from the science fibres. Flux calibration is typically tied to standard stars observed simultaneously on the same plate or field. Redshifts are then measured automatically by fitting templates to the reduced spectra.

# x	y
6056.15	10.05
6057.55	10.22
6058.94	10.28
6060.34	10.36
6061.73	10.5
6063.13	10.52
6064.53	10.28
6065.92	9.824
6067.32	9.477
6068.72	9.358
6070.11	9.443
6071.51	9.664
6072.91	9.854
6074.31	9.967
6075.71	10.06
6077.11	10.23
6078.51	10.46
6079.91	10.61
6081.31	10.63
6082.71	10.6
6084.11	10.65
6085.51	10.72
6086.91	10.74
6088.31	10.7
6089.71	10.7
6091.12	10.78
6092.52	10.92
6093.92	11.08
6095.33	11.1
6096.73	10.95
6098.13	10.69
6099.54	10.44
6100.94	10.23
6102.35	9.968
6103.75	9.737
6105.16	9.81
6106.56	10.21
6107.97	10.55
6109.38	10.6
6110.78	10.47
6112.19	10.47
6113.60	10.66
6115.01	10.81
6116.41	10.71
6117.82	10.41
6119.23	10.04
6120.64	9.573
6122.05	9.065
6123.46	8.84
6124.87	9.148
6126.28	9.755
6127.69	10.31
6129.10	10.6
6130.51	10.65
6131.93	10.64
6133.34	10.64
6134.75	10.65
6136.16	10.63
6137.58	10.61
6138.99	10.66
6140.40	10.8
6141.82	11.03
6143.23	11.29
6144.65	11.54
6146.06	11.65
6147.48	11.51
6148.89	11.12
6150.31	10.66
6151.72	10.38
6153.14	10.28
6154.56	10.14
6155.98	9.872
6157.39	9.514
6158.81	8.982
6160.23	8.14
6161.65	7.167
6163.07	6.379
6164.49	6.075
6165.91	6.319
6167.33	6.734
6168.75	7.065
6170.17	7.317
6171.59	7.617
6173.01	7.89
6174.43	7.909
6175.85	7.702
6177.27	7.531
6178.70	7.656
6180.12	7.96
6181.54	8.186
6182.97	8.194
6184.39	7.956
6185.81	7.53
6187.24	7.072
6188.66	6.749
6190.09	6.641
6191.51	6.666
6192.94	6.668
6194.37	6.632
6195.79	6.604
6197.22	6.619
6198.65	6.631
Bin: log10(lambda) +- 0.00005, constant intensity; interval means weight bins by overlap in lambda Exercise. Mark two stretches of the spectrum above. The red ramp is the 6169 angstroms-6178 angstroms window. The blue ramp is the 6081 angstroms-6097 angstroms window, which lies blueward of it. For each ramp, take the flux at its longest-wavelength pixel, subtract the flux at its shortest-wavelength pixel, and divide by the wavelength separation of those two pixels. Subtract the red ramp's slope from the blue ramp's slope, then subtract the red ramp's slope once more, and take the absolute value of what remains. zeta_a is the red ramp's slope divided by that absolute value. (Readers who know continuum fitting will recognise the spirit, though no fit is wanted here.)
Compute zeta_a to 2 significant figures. 0.76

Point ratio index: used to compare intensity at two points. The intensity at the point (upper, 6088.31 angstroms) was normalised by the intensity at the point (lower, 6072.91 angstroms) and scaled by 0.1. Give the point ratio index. 0.109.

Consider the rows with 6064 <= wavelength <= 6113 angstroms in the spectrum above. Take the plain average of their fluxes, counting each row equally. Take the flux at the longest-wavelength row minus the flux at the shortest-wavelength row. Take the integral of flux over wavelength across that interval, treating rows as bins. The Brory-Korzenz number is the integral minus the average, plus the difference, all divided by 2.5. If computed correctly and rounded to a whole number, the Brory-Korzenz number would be 199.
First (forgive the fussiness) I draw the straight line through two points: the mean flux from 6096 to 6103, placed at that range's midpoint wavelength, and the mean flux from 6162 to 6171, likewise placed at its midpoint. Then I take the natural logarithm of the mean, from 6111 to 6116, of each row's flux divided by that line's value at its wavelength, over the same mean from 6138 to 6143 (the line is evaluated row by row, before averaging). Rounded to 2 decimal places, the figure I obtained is -0.19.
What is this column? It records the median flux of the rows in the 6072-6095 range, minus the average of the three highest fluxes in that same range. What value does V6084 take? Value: -0.29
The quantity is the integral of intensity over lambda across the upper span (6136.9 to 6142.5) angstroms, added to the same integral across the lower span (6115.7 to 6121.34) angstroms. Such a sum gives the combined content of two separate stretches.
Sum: 118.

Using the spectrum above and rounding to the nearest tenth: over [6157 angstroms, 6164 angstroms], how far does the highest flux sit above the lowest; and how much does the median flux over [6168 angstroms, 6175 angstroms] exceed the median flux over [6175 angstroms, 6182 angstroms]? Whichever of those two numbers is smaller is -0.1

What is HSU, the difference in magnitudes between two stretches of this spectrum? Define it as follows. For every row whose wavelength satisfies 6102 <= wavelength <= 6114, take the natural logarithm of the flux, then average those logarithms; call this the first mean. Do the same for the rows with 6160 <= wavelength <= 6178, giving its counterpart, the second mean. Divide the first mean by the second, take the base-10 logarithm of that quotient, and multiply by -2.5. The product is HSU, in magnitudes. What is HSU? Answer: -0.18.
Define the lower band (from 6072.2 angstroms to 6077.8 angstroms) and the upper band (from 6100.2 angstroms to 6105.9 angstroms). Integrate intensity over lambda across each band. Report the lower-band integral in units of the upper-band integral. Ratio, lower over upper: 1.0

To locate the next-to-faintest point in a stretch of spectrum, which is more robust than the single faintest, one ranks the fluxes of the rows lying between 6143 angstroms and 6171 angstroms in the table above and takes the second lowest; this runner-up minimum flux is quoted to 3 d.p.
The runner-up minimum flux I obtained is 6.319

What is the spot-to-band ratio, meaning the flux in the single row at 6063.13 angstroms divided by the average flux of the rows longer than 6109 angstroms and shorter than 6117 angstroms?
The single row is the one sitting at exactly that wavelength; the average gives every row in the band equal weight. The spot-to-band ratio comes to 0.99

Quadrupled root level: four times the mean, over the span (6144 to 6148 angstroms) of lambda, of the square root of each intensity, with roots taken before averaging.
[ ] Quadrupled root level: 13.6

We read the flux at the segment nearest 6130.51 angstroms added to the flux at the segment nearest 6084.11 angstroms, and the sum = 21.3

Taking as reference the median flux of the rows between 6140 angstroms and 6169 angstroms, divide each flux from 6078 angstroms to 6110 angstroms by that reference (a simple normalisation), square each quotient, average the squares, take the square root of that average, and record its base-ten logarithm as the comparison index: 0.018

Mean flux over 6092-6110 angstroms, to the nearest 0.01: 10.48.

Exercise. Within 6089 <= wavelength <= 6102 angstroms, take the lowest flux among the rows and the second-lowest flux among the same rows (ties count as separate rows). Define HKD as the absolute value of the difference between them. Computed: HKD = 0.21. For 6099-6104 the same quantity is 0.23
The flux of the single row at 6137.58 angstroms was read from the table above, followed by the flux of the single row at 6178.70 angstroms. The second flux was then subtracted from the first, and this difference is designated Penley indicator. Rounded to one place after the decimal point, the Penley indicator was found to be 3.0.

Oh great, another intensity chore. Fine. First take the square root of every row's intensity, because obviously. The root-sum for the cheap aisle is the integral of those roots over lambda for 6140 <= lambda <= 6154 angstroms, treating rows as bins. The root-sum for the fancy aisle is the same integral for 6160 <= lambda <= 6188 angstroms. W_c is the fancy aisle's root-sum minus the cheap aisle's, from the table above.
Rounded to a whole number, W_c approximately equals 30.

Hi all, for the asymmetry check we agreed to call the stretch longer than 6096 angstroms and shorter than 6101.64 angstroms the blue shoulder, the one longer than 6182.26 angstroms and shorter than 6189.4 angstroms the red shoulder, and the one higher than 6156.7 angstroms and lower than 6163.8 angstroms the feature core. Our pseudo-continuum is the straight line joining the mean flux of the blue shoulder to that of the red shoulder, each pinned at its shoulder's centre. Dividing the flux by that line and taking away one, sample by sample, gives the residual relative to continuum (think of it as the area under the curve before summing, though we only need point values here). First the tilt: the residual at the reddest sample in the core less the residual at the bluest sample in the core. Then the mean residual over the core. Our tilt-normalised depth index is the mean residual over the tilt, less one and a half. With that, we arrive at -1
